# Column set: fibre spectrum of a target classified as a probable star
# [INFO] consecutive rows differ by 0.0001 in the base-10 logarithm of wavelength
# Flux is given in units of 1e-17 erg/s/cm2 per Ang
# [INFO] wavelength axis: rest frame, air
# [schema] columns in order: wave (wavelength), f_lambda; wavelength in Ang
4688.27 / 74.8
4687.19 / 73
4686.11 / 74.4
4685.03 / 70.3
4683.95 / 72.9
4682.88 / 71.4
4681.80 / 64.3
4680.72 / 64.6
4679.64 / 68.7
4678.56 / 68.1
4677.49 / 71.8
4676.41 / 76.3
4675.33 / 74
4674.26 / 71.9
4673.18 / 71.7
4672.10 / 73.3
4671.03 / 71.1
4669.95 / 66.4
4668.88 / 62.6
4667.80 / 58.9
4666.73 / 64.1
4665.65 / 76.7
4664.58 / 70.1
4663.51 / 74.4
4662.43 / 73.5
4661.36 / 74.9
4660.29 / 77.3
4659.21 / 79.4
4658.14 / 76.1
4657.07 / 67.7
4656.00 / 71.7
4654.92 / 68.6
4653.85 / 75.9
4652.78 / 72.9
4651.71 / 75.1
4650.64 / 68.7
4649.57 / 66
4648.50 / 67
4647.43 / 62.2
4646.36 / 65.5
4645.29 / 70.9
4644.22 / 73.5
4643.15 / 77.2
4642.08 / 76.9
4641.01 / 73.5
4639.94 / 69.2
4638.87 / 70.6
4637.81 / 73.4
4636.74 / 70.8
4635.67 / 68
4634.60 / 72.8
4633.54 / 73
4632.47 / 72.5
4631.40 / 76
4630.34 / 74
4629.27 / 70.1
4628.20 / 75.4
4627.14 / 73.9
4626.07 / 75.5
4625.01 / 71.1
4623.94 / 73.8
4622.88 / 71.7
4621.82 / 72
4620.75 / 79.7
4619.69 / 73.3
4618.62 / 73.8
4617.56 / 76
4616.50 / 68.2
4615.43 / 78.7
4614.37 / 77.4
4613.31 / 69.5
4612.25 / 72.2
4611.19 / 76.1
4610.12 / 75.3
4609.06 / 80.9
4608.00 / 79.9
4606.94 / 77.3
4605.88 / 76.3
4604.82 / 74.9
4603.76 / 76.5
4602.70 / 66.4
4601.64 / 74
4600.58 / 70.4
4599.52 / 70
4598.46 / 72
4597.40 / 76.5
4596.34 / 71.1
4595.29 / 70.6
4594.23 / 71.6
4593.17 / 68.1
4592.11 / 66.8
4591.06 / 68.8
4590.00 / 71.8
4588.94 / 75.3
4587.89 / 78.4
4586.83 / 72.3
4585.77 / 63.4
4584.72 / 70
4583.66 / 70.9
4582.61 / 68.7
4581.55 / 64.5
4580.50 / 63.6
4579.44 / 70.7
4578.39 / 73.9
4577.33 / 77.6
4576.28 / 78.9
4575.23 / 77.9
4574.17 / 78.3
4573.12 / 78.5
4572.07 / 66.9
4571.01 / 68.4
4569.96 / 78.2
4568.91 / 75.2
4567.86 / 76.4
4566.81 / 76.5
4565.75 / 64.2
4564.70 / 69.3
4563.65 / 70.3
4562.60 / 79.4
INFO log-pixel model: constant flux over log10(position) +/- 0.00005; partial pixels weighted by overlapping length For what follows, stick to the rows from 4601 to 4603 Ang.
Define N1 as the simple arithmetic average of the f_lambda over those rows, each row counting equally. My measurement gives 70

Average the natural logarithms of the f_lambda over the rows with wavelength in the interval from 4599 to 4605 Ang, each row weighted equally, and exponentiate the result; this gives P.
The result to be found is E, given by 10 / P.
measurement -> 0.139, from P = 72.0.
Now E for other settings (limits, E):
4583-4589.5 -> 0.140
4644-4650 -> 0.148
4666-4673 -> 0.152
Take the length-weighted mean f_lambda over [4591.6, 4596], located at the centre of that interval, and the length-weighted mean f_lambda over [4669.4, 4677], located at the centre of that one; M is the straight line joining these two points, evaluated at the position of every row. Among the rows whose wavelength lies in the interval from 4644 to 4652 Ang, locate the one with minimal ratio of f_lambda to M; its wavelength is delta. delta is 4647.43 Ang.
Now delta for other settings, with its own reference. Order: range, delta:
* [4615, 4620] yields 4616.50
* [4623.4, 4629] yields 4625.01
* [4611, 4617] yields 4616.50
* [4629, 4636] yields 4635.67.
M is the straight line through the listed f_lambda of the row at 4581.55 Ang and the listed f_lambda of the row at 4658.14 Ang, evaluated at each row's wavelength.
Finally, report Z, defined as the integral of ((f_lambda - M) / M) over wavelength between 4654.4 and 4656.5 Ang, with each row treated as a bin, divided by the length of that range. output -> -0.07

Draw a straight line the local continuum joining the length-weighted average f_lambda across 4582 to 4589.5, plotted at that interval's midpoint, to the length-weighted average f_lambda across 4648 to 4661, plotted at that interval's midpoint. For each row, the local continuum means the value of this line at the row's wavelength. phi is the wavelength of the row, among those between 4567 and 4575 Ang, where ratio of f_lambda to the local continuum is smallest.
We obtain 4572.07 Ang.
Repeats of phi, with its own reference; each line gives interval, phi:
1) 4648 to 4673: 4667.80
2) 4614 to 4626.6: 4616.50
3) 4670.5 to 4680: 4678.56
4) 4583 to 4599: 4585.77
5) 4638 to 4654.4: 4647.43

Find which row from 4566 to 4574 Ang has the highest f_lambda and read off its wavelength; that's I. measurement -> 4573.12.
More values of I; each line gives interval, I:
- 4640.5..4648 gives 4643.15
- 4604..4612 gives 4609.06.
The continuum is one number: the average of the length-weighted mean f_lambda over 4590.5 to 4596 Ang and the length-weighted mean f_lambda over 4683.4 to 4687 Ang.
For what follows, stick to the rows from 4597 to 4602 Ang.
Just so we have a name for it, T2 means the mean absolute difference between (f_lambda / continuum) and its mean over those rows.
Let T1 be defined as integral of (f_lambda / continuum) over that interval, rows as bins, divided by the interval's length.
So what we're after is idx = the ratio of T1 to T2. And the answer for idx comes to 34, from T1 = 1.019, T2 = 0.030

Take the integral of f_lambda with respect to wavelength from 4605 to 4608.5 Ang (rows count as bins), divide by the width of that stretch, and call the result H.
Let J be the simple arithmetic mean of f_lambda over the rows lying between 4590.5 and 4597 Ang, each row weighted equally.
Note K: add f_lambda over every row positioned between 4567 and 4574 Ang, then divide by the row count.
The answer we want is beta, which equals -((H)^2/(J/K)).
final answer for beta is -6400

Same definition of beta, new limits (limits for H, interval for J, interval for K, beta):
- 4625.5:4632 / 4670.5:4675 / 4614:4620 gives -5690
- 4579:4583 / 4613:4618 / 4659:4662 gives -4635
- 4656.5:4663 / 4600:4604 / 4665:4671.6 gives -5191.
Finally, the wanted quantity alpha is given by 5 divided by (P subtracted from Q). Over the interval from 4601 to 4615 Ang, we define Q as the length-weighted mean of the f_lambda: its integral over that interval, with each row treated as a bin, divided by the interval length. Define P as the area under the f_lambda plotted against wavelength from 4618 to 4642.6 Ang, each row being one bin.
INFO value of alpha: -0.0029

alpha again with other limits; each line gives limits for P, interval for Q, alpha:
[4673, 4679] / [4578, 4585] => -0.0137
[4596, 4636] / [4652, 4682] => -0.0017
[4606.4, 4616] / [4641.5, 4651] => -0.0075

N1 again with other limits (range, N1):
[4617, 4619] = 75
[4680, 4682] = 64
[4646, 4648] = 64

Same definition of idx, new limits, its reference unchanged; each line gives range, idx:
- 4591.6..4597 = 40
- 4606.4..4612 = 39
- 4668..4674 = 19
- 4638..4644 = 26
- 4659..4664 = 39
